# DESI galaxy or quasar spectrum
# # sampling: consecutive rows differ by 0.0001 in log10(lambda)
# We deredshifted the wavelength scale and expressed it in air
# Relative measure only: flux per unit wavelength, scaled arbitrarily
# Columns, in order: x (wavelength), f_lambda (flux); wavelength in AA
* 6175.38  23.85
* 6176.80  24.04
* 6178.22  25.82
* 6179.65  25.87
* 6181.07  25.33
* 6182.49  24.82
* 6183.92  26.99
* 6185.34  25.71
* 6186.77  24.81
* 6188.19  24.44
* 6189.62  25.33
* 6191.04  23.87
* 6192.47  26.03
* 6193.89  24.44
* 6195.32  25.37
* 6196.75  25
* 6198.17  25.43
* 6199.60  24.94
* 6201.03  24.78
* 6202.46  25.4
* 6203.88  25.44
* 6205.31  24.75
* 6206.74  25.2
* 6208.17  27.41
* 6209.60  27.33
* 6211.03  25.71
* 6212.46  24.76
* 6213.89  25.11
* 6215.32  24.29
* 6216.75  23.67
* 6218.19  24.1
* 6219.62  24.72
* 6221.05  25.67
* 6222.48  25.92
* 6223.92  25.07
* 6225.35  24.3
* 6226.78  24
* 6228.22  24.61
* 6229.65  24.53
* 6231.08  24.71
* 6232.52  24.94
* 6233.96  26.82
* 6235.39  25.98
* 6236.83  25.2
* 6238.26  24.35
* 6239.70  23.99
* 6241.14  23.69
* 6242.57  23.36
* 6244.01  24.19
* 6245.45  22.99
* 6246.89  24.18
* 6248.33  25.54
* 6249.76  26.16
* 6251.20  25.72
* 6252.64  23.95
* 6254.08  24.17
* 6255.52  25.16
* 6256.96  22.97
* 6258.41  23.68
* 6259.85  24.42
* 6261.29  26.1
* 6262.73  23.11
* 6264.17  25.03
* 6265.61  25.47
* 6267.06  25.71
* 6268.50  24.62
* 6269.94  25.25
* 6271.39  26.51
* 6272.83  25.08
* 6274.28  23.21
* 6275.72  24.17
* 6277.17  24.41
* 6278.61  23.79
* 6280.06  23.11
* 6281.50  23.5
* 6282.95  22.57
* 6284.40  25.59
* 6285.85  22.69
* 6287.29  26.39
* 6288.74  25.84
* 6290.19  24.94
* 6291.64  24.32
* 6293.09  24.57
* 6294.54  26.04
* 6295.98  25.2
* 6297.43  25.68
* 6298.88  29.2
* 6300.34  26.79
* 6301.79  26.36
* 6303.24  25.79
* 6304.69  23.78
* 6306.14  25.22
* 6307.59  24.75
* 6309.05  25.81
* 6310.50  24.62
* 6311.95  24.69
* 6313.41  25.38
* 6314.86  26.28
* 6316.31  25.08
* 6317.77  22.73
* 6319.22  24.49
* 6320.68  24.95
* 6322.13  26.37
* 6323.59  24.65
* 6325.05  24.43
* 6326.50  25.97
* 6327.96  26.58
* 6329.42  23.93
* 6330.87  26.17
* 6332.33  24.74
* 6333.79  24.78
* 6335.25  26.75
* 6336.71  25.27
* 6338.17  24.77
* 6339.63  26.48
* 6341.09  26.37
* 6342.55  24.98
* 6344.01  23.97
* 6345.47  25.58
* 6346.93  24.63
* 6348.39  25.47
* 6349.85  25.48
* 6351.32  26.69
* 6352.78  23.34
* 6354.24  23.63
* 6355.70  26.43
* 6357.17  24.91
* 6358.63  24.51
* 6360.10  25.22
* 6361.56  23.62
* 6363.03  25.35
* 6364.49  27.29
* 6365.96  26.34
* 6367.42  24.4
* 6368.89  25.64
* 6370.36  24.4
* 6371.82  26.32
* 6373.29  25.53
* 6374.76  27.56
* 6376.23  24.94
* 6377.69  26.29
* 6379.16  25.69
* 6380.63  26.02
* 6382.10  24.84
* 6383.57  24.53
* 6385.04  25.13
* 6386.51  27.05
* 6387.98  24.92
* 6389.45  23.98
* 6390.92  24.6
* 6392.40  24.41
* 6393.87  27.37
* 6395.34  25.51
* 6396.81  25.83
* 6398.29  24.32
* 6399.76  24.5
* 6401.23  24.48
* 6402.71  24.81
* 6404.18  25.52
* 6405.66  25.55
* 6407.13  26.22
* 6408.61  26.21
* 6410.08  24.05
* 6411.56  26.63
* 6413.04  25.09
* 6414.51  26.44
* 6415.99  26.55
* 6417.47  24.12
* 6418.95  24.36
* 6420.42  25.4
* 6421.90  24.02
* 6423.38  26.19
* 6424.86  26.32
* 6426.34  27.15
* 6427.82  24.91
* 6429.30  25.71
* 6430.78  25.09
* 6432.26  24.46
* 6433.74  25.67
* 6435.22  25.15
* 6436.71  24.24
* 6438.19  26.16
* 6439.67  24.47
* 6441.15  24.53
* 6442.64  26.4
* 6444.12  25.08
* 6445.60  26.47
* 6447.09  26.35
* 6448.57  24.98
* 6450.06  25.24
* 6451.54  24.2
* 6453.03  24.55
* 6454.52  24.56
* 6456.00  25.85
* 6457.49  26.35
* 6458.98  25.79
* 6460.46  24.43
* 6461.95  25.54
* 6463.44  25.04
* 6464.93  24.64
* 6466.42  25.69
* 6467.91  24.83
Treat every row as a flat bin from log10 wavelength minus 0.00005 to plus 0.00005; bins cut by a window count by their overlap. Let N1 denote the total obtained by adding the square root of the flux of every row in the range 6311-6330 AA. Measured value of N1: 65.0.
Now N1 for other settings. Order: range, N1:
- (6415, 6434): 65.5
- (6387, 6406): 65.1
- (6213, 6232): 64.6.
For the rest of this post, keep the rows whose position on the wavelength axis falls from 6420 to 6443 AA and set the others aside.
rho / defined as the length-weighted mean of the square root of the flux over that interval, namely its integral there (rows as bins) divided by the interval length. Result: 5.03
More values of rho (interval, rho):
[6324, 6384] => 5.04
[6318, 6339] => 5.02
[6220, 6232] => 4.99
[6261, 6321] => 4.99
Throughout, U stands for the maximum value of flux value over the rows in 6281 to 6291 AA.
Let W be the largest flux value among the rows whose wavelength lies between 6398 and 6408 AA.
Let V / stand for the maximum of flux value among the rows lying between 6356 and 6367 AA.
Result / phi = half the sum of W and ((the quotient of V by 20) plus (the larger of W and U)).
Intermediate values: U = 26.39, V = 27.29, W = 26.22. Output 27.0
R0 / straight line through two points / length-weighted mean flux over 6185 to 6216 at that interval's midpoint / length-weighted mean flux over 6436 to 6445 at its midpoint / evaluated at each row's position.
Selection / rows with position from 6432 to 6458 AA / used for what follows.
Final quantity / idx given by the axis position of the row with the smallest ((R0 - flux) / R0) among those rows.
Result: 6445.60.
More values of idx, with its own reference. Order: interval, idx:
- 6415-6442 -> 6426.34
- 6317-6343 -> 6335.25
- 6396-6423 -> 6411.56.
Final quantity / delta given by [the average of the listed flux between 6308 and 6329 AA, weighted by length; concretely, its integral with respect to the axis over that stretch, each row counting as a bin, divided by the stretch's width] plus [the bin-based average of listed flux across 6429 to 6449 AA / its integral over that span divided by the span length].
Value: 50.5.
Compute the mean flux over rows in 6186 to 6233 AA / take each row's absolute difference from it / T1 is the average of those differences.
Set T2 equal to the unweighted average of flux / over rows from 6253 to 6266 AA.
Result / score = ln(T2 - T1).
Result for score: 3.172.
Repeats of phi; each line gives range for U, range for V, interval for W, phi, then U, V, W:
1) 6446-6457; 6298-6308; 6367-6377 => 28.3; 26.35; 29.2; 27.56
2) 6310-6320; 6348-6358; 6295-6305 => 29.9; 26.28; 26.69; 29.2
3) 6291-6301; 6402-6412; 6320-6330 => 28.6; 29.2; 26.63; 26.58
